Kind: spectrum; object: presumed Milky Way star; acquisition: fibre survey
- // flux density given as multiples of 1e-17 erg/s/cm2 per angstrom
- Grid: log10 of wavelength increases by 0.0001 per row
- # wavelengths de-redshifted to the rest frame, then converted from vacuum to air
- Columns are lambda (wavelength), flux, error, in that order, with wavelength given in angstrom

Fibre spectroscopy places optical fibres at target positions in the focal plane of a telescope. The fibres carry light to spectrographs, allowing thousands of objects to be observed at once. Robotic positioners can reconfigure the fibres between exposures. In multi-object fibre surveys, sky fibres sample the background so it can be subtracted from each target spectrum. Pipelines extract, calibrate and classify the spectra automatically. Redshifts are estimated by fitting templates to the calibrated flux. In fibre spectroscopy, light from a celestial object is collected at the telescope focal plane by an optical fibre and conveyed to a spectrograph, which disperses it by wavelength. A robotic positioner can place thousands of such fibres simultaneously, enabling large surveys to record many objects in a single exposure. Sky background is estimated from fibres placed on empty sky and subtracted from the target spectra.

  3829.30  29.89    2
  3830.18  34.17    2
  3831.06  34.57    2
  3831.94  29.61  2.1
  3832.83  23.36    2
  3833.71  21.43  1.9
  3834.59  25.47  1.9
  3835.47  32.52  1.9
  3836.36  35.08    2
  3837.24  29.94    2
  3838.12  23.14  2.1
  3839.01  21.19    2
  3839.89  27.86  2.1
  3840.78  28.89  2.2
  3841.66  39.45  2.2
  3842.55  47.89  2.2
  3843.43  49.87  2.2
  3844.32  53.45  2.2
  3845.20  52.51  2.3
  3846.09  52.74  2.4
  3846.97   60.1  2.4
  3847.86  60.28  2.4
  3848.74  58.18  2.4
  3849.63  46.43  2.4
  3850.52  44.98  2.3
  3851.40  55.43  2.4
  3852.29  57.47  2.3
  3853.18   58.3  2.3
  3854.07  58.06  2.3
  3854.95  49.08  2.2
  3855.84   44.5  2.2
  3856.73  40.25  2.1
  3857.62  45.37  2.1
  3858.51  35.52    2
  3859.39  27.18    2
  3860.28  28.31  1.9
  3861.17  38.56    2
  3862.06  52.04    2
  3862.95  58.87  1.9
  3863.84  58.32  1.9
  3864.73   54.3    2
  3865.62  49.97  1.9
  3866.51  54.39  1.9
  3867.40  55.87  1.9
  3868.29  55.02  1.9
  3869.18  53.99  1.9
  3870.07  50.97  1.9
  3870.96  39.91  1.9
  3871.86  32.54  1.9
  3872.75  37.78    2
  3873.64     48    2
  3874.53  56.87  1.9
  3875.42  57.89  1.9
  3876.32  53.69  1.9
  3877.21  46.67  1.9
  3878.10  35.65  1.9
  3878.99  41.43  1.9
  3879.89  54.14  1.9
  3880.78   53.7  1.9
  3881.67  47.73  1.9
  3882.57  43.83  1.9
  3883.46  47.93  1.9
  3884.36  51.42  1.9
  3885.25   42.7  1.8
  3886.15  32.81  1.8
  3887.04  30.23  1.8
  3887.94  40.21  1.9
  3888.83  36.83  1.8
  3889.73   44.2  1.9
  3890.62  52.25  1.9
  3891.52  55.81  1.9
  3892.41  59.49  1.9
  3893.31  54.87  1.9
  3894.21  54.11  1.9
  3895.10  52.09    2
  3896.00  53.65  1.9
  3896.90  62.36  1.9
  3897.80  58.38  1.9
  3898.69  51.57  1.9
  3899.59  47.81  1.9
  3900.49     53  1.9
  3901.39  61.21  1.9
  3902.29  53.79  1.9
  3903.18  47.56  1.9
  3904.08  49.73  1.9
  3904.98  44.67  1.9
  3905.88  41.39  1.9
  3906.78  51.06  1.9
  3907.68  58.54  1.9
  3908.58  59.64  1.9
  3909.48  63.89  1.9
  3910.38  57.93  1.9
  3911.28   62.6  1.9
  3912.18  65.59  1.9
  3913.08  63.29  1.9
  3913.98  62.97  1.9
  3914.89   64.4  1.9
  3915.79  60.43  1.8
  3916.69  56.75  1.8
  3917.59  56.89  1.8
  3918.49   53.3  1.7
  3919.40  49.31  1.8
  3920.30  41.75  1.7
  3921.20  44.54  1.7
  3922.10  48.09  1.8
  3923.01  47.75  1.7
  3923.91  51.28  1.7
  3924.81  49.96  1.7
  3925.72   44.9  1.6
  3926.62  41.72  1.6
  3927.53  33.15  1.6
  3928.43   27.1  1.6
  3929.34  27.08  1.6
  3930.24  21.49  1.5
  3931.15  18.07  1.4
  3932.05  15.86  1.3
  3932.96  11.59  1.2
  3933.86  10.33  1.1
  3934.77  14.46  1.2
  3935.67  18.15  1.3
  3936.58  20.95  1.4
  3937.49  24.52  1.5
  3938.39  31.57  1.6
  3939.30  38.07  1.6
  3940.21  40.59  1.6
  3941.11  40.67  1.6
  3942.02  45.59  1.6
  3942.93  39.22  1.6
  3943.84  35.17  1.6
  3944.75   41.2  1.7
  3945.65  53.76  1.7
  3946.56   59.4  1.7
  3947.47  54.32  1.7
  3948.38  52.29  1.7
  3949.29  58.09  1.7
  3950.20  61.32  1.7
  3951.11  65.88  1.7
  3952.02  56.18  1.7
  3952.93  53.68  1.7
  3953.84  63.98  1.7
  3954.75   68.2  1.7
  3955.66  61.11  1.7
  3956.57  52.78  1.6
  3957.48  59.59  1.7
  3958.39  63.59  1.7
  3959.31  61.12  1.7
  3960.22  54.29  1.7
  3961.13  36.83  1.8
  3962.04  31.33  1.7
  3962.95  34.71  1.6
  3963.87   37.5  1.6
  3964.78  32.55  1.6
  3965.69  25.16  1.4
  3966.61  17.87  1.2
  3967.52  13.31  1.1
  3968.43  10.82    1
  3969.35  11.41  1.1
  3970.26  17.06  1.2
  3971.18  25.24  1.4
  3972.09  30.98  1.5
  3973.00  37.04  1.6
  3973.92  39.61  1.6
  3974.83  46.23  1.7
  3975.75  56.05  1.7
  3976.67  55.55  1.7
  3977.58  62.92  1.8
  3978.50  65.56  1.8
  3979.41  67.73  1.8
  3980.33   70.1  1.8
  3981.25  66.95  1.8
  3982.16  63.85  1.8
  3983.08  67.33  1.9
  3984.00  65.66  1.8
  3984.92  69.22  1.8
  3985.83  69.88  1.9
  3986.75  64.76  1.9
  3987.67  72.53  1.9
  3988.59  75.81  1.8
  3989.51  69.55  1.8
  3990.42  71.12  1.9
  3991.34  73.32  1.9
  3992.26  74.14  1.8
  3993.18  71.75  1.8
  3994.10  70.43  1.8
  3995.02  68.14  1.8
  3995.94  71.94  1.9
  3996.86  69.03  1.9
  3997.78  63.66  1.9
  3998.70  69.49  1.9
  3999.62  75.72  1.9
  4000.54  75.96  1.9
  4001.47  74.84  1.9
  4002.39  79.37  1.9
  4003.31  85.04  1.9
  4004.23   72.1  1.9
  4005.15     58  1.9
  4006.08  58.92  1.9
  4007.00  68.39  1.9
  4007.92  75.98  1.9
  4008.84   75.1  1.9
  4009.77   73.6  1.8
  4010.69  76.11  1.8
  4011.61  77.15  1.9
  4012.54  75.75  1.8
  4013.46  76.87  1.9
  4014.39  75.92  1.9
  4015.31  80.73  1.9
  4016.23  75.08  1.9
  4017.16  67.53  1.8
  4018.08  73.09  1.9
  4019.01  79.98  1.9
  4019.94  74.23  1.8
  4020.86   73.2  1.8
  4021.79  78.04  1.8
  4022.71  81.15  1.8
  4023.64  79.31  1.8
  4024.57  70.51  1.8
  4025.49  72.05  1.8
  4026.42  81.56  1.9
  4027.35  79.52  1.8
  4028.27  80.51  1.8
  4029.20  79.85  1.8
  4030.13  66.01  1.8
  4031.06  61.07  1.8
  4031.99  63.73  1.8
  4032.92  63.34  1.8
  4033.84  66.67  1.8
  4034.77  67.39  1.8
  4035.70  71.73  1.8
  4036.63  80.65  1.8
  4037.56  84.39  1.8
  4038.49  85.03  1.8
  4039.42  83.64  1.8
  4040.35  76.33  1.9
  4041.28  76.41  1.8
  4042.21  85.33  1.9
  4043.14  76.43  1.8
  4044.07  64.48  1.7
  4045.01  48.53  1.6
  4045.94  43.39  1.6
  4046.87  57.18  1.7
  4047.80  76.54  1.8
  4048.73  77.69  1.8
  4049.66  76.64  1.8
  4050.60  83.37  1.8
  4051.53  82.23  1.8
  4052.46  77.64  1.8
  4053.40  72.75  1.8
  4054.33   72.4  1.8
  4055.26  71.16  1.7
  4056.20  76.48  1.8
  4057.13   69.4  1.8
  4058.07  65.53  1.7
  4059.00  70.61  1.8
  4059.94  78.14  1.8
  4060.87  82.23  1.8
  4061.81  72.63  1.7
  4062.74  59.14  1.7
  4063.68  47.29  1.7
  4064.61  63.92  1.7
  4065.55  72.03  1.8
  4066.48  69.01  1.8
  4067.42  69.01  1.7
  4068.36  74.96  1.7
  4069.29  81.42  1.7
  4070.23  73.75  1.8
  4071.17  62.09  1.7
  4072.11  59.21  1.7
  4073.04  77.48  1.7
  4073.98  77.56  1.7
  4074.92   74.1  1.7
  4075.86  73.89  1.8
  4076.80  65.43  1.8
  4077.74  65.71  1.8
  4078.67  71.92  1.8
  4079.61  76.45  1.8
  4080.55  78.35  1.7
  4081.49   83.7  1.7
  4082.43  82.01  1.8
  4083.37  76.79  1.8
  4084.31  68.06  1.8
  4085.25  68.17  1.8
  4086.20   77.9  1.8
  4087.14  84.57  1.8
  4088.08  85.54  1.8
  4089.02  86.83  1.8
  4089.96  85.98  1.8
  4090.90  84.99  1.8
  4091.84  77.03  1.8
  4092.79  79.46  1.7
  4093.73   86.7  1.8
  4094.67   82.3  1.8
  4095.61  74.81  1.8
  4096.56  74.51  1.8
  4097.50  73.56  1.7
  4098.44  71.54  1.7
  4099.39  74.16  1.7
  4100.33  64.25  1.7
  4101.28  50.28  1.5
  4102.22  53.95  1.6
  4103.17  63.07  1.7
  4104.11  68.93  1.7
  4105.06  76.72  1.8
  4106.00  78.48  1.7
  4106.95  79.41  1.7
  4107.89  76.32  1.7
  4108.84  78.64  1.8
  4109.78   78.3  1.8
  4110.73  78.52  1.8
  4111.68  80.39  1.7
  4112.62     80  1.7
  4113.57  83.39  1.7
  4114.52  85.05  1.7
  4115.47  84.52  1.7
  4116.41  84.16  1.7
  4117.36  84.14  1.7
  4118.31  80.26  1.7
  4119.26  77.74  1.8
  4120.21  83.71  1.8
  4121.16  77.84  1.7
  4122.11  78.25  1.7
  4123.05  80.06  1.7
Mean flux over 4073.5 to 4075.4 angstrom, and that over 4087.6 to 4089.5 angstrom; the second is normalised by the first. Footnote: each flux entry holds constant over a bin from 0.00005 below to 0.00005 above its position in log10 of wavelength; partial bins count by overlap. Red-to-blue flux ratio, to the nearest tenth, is 1.1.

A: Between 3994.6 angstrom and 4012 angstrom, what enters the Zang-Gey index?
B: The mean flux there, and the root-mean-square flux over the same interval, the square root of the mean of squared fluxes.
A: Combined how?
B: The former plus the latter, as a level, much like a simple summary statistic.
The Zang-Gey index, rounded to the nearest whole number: 144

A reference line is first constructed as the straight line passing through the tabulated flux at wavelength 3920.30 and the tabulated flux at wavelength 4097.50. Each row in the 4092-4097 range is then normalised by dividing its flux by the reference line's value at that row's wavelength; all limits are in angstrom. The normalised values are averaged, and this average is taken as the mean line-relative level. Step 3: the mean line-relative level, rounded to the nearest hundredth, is 1.09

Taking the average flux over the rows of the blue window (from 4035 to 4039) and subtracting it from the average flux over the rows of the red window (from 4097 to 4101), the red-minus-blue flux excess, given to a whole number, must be -10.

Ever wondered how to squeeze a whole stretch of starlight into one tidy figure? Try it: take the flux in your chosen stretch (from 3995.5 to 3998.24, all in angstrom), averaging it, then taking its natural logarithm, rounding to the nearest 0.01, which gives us 4.22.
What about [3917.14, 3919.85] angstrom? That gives 3.97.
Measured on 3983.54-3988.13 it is 4.23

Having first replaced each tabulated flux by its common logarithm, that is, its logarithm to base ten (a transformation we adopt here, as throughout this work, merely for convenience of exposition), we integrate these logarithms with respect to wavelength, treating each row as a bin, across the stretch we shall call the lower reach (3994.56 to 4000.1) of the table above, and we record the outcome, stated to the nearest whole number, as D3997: 10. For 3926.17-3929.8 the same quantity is 5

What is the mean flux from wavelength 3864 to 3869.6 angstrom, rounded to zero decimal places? 54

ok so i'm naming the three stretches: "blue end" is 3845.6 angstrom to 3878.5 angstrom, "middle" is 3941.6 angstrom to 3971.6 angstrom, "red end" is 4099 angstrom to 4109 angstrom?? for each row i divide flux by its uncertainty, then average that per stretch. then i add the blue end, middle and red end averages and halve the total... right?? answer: 46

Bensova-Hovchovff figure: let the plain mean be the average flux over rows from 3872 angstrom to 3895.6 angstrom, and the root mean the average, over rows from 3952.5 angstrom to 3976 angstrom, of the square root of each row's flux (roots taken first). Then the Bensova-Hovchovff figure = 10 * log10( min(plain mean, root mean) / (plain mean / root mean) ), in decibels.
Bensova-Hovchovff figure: -1.0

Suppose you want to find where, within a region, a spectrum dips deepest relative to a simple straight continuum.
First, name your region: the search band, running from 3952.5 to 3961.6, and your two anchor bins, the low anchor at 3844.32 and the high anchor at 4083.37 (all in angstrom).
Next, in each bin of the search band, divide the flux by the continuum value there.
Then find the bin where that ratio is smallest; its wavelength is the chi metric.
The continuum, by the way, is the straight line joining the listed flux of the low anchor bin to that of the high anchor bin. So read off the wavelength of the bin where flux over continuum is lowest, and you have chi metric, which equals 3961.13 angstrom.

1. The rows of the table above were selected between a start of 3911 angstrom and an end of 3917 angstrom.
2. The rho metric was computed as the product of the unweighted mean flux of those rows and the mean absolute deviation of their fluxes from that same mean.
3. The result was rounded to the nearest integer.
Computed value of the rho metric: 132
